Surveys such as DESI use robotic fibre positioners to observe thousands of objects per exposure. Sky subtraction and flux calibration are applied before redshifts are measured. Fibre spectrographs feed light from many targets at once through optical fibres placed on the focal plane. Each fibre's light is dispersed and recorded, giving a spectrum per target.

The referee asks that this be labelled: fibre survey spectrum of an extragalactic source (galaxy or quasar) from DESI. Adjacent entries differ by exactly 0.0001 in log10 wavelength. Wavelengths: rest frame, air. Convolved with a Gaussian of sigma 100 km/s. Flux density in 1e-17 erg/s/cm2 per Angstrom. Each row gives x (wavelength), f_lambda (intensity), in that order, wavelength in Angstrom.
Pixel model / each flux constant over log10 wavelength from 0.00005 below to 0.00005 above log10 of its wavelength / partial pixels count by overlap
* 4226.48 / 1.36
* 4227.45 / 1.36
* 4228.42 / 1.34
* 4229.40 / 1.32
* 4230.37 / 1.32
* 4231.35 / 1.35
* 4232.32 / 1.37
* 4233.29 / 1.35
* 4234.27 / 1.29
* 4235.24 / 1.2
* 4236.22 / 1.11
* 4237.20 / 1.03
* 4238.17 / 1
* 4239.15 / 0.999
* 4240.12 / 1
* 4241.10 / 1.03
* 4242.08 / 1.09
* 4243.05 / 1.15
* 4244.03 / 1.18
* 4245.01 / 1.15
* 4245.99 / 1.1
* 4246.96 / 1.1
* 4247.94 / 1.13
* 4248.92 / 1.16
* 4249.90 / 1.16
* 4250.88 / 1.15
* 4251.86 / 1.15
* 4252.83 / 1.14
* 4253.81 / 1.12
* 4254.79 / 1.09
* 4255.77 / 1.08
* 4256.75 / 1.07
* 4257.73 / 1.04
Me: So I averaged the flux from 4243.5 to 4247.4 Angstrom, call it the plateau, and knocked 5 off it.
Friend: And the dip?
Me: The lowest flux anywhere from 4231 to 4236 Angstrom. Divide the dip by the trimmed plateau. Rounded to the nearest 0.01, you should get -0.31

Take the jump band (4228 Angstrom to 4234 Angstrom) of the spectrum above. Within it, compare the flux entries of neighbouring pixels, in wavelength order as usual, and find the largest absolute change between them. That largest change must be 0.030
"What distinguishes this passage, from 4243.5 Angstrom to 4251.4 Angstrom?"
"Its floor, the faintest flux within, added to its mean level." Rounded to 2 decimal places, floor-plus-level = 2.24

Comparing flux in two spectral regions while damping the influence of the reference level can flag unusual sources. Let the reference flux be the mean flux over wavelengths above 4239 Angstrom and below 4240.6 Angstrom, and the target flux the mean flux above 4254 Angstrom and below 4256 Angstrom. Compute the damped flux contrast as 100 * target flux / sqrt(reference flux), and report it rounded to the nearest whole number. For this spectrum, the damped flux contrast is 109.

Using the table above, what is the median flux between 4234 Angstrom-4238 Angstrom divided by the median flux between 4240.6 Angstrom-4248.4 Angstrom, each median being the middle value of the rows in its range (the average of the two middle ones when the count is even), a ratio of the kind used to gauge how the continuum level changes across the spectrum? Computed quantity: 1.04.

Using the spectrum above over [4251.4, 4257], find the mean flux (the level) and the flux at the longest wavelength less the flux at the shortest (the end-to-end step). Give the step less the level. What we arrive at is -1.19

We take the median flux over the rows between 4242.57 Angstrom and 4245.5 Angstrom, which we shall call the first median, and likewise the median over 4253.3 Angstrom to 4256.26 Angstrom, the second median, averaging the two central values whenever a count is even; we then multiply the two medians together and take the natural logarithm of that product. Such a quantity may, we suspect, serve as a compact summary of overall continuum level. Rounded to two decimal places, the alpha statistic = 0.23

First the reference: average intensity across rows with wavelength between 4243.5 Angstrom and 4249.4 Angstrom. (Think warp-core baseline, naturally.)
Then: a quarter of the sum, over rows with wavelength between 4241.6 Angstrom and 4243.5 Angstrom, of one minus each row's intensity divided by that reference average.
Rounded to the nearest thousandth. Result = 0.007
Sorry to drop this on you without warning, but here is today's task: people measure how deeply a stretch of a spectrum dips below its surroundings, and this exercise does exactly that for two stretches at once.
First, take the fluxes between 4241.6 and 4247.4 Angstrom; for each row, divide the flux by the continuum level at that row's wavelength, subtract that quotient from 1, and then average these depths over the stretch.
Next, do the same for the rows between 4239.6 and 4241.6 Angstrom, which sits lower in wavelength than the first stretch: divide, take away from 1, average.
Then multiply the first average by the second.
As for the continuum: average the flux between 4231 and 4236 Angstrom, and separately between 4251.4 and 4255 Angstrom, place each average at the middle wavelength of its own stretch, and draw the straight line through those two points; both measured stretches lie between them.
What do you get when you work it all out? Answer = 0.012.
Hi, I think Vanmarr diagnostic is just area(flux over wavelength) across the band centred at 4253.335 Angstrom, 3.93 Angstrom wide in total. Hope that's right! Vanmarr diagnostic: 4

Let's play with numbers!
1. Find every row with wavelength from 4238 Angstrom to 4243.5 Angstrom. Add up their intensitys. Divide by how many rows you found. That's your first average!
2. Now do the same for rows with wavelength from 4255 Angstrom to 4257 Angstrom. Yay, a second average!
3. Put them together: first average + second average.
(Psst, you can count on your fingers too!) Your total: 2.12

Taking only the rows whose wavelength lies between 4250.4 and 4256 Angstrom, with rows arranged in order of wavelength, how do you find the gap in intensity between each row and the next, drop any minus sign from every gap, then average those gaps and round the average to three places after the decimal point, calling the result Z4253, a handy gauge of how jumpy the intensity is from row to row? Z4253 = 0.014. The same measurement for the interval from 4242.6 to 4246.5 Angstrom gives 0.037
